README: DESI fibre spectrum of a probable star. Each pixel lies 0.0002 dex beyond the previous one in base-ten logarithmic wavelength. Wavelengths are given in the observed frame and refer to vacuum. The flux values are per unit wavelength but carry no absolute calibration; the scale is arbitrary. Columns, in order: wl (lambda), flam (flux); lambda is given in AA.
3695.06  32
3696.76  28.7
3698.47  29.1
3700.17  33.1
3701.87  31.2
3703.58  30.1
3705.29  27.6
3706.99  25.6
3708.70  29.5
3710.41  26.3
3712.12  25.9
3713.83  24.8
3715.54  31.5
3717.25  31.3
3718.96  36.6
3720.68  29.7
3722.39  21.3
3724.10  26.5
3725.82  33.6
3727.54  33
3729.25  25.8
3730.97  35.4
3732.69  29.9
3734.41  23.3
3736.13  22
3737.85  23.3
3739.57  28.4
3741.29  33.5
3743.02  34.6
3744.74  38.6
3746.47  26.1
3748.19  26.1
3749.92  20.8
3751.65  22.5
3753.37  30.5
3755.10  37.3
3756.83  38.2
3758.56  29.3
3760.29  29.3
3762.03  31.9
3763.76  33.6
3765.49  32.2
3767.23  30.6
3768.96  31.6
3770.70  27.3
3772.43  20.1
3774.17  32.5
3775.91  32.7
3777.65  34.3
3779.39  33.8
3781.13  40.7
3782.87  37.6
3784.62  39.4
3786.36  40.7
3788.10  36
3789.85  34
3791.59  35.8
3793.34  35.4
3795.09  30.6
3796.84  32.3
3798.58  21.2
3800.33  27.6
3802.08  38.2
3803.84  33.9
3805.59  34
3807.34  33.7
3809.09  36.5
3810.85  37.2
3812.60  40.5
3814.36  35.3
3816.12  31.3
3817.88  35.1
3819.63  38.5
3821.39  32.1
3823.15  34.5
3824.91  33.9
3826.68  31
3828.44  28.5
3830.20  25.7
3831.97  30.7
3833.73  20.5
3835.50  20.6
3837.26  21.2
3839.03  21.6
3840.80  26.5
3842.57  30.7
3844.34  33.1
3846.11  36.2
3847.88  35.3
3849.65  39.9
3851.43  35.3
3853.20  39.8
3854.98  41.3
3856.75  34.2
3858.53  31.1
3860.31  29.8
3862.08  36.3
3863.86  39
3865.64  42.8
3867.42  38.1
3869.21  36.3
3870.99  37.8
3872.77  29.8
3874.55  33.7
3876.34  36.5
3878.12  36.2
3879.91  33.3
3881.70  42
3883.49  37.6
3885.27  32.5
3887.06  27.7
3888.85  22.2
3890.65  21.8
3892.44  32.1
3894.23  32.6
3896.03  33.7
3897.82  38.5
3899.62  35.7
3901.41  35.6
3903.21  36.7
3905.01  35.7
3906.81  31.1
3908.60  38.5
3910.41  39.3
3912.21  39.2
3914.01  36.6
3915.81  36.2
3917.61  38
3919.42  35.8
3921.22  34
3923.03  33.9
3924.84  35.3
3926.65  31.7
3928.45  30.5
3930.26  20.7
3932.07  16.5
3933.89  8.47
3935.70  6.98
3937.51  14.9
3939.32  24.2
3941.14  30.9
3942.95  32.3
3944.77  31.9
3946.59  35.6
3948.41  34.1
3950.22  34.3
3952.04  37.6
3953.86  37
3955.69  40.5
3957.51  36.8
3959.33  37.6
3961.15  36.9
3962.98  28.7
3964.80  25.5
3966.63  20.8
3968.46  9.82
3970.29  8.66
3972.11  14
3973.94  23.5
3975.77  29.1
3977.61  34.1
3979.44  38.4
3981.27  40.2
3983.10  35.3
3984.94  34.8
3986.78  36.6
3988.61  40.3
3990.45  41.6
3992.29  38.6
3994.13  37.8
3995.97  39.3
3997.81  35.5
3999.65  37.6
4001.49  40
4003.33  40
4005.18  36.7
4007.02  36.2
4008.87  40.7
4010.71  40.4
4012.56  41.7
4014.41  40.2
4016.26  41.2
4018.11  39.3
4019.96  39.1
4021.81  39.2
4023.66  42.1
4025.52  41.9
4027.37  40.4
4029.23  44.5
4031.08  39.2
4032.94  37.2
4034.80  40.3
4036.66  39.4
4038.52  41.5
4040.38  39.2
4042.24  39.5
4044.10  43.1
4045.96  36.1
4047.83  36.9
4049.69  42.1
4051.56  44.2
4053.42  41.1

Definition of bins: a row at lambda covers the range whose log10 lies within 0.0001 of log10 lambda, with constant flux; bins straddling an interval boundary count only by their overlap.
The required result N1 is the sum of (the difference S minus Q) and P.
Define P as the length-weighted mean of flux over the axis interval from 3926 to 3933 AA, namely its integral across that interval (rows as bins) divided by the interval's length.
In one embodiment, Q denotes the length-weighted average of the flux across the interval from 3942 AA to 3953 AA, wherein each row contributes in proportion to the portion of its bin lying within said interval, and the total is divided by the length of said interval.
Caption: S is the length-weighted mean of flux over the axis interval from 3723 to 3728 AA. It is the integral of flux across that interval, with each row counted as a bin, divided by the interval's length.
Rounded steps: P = 25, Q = 34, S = 30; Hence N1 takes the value 21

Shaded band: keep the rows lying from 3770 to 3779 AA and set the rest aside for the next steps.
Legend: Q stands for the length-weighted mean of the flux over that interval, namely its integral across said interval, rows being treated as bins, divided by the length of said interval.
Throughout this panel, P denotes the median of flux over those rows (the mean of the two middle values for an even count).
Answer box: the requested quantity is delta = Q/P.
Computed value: 0.91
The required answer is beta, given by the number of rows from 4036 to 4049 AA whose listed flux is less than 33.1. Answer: 0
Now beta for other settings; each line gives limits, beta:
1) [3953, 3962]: 0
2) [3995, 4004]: 0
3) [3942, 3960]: 2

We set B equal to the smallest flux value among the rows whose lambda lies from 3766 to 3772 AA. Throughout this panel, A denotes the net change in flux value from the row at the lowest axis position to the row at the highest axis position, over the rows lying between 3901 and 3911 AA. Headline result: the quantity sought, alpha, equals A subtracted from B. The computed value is 24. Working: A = 3.7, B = 27.3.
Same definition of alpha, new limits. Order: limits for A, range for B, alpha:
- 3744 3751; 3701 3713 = 43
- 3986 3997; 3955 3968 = 18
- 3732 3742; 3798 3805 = 18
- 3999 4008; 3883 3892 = 23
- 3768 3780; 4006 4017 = 34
